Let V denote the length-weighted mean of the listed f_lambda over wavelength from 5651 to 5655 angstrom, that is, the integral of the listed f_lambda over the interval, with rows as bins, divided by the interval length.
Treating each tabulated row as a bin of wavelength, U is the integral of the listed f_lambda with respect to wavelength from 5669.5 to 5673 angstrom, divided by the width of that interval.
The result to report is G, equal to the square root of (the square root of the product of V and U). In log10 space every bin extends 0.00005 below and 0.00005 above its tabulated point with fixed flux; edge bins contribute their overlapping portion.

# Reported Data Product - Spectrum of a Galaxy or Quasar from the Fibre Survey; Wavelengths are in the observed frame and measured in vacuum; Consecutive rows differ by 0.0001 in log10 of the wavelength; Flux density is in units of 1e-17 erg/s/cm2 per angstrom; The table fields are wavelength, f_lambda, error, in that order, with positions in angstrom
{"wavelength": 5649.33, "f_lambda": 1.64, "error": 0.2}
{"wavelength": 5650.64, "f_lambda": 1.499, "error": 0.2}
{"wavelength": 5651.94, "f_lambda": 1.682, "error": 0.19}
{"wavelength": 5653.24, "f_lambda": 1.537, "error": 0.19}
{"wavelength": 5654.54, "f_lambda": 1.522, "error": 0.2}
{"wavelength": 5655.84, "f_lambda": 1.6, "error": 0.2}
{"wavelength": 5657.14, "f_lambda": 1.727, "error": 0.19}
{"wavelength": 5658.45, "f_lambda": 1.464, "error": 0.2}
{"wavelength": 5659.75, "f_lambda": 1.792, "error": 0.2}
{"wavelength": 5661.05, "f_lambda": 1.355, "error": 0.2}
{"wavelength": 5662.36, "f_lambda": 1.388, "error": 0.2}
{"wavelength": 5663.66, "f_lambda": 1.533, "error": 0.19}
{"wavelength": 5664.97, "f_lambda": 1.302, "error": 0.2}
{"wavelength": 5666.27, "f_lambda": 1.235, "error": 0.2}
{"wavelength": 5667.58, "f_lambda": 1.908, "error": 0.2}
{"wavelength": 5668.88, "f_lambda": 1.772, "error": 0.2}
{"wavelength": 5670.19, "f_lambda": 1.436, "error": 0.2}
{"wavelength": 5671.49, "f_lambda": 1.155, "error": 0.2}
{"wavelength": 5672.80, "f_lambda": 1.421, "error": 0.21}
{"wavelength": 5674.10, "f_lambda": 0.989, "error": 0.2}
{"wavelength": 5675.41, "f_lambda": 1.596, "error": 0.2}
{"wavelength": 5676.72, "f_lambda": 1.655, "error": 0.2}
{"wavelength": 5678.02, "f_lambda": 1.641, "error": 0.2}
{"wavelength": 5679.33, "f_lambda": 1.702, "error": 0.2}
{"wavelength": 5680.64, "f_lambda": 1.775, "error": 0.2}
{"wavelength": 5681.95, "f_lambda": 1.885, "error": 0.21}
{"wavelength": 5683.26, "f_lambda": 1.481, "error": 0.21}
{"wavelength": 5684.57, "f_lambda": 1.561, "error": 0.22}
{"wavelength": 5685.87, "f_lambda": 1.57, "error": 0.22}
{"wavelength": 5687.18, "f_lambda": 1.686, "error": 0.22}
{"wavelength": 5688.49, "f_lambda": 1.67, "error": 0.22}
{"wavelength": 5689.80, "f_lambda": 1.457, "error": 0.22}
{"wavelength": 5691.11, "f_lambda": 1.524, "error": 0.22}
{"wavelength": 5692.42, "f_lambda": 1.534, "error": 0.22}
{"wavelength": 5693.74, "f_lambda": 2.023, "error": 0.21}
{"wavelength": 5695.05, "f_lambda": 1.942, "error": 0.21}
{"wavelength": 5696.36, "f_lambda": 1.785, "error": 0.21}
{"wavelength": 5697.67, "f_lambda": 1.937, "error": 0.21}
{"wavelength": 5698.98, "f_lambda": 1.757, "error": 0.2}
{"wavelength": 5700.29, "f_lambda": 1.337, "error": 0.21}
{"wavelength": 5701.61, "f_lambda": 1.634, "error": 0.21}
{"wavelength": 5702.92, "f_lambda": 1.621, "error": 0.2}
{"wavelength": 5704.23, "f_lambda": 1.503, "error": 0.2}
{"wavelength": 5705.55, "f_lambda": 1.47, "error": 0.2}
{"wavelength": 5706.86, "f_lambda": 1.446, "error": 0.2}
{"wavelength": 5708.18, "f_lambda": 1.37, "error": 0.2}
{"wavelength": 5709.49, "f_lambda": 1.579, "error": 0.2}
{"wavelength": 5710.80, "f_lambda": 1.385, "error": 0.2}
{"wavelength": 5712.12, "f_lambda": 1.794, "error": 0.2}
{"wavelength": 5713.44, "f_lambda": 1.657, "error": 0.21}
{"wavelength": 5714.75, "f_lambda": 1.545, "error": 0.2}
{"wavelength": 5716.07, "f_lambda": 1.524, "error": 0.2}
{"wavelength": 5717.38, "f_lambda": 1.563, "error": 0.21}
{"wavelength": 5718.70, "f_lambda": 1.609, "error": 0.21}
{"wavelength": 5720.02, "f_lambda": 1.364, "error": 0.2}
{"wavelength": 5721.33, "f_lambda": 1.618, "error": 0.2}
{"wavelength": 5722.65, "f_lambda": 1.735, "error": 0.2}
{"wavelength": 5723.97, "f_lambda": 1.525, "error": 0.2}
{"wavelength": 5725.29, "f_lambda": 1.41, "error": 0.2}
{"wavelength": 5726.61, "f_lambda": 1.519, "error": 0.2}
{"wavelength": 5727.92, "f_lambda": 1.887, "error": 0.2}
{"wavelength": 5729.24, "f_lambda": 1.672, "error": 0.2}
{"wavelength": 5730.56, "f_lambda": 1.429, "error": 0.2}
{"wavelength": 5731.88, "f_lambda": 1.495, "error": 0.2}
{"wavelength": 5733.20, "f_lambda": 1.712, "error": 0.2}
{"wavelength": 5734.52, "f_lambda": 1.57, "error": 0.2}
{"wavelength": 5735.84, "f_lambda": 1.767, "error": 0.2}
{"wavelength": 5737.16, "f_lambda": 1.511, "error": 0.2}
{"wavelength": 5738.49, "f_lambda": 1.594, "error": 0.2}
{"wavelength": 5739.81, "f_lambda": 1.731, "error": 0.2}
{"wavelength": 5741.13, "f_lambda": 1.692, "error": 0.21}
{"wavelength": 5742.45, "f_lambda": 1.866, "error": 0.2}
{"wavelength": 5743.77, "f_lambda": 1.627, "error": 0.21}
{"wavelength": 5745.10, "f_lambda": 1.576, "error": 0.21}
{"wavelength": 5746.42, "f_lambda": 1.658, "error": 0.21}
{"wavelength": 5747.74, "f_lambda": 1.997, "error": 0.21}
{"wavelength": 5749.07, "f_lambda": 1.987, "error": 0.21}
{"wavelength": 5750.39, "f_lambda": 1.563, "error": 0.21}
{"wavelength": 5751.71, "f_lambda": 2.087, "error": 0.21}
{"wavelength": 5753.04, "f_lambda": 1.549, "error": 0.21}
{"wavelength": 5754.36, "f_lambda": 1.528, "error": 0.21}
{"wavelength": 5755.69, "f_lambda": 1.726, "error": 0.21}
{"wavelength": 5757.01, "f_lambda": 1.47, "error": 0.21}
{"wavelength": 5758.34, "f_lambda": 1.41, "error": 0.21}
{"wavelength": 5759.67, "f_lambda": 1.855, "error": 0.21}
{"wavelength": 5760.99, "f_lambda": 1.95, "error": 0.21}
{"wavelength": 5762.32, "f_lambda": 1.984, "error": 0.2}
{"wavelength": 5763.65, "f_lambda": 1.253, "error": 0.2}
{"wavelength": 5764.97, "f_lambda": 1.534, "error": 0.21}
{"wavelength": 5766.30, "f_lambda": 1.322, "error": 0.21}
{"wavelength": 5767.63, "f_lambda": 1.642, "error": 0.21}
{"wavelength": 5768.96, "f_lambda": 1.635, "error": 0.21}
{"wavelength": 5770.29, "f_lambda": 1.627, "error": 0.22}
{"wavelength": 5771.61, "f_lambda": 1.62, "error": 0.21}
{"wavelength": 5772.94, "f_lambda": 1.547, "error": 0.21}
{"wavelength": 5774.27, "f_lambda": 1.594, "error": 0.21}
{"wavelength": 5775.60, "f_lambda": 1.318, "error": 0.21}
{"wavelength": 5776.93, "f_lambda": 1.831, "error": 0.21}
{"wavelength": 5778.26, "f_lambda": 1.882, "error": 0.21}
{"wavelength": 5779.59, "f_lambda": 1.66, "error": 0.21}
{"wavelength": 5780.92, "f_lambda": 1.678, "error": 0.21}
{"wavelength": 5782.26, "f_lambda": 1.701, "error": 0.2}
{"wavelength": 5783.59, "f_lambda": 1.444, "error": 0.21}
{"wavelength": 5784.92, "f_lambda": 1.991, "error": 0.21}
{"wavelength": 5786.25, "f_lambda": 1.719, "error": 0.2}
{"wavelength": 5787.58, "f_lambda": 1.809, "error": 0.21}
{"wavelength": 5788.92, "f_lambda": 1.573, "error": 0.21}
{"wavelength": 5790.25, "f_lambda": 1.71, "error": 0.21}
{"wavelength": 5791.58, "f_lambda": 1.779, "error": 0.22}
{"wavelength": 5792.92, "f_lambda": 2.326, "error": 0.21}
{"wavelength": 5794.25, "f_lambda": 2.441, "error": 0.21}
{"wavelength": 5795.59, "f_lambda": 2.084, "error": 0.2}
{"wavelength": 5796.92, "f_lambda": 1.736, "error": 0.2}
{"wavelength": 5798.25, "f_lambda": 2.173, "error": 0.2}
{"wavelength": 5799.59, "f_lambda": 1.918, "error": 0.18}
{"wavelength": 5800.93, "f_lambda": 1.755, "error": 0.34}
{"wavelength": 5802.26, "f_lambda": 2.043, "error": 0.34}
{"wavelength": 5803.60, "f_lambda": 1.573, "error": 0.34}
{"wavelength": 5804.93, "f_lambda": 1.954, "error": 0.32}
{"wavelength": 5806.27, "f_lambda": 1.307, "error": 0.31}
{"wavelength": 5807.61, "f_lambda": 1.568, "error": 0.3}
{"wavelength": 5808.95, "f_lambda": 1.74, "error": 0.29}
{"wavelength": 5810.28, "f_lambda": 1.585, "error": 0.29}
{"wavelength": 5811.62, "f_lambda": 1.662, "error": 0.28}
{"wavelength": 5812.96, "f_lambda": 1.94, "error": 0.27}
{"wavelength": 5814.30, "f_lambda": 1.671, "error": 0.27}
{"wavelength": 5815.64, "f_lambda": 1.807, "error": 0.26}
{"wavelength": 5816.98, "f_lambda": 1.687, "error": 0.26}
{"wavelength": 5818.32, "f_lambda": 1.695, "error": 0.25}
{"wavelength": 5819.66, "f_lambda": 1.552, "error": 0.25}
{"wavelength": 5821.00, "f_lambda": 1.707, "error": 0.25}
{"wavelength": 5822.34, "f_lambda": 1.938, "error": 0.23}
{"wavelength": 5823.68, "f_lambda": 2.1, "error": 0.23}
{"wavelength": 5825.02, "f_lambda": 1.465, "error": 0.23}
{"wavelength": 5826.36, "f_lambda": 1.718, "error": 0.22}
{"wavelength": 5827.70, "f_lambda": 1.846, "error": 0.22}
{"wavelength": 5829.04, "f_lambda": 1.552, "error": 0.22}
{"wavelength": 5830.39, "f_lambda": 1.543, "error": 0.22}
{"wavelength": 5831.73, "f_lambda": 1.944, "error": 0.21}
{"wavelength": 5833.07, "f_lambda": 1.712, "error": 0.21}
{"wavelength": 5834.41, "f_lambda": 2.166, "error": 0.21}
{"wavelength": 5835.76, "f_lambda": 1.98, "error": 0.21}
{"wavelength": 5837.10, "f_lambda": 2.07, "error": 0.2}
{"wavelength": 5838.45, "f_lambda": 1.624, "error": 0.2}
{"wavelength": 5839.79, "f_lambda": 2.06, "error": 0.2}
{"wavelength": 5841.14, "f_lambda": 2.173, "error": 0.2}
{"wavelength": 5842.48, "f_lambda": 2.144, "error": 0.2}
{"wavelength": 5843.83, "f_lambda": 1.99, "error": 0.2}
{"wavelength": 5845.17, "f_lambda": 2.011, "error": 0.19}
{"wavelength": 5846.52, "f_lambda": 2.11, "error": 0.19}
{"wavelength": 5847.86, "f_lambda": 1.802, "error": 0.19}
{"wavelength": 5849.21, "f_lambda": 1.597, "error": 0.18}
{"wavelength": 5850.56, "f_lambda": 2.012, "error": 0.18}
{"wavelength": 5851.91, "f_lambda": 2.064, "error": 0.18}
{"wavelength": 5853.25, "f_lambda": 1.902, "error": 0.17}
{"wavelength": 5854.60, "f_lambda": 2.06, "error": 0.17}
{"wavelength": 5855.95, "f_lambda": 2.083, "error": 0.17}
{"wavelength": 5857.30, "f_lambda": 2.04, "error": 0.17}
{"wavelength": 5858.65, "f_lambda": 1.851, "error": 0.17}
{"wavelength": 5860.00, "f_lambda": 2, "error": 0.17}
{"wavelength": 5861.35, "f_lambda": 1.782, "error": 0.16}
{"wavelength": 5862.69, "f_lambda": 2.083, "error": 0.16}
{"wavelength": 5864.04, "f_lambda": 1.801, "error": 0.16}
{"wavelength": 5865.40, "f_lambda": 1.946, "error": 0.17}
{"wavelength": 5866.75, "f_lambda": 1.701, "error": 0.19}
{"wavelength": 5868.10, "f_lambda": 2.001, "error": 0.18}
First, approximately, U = 1.33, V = 1.58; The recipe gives 1.20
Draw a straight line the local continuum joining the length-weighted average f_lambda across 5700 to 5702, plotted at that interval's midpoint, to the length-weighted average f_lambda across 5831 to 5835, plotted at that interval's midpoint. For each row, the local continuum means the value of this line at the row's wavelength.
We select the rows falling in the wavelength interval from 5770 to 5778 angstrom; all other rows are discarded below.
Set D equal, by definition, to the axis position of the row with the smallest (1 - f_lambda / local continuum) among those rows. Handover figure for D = 5776.93 angstrom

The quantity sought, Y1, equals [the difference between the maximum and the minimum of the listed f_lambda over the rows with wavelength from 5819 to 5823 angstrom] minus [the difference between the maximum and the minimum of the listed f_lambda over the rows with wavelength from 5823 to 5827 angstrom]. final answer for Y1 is -0.25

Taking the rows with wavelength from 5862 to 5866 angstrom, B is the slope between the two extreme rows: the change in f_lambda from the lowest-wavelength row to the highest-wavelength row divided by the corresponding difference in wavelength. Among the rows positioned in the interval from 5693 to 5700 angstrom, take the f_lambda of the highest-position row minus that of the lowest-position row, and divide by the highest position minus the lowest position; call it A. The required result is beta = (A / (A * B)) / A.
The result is 390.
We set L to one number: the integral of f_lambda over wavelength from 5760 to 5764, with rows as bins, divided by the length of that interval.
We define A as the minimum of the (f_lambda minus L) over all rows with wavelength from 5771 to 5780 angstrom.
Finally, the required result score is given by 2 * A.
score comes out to -0.92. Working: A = -0.46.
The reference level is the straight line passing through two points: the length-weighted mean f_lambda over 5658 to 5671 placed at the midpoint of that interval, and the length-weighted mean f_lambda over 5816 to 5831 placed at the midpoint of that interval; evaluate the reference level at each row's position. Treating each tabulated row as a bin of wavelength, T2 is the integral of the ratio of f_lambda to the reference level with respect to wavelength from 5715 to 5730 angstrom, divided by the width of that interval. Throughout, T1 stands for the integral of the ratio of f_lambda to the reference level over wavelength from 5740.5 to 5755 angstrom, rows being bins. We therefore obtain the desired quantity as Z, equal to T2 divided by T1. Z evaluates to 0.0639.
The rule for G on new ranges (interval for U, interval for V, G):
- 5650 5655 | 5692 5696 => 1.30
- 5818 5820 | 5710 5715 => 1.27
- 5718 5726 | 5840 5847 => 1.34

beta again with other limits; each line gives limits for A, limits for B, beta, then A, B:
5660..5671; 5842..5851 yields -6907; 0.009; -0.016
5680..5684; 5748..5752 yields -235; -0.112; 0.038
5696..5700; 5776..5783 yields 3836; -0.011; -0.024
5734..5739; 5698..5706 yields -3787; 0.006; -0.044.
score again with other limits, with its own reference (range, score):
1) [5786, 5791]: -0.41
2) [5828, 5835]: -0.47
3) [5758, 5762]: -0.73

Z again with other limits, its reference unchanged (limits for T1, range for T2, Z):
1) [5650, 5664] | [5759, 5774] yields 0.0688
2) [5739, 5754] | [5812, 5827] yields 0.0631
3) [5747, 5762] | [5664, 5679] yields 0.0600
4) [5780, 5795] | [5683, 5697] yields 0.0653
